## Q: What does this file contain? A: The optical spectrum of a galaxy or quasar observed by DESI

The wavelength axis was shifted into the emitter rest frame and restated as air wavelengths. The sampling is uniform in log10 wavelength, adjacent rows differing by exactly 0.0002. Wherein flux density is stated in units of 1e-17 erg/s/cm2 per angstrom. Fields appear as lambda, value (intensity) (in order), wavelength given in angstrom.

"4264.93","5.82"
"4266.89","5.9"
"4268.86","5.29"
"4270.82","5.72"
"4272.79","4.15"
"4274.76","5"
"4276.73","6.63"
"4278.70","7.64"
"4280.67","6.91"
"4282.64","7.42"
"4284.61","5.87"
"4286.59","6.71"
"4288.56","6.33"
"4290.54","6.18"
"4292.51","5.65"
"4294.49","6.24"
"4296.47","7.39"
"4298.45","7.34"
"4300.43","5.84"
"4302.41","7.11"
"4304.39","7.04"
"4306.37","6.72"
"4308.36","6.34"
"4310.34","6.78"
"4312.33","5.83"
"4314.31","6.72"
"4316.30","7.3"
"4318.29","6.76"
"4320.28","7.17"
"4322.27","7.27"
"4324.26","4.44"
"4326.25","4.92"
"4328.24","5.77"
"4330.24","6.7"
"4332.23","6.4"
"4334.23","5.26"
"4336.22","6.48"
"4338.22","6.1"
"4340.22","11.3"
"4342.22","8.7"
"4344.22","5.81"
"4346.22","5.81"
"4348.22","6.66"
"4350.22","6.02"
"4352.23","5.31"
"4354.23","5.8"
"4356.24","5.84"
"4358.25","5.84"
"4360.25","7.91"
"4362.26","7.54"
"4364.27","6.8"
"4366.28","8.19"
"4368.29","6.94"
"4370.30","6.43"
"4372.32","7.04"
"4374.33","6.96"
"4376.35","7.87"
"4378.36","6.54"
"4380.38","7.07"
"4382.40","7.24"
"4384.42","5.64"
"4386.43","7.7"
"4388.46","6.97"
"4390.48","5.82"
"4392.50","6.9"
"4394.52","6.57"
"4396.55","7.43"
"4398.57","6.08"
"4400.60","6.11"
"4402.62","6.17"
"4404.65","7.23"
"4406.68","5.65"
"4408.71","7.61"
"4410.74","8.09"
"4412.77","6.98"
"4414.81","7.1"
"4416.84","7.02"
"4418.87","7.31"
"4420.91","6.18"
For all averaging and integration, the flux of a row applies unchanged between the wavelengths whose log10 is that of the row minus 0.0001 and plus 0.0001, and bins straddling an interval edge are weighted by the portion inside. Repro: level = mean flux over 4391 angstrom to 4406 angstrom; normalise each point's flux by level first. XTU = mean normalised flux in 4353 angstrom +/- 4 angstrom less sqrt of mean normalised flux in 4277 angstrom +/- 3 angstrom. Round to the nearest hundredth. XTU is -0.12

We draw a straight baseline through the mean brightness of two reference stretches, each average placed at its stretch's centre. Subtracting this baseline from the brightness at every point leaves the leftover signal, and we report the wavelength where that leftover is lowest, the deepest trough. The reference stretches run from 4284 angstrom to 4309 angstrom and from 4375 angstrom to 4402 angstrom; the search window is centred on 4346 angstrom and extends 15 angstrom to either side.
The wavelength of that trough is 4334.23 angstrom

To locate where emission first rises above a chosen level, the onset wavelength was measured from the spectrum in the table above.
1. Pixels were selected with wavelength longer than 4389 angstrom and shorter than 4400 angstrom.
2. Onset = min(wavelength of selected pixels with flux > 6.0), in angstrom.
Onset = 4392.50 angstrom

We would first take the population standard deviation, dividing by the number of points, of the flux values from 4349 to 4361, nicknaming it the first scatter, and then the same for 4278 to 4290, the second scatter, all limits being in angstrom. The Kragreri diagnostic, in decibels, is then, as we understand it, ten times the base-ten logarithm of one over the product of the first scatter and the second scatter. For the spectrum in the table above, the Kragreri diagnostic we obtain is 3.0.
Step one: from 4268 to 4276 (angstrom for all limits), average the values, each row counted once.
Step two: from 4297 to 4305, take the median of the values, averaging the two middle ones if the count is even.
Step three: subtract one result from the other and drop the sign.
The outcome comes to 2.0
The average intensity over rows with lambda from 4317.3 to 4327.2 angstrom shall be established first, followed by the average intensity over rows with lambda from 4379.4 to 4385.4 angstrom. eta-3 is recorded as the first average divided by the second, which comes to 0.92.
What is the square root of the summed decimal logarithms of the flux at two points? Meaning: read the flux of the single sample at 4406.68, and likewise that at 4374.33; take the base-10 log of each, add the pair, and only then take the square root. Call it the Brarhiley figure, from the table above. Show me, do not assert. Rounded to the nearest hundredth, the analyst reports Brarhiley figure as 1.26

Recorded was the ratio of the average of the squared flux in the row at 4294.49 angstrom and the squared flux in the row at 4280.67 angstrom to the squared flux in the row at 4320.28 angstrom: 0.8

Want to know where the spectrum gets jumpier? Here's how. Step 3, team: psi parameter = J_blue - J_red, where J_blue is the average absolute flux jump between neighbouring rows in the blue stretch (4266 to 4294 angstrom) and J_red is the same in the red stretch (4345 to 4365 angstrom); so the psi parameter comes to 0.2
